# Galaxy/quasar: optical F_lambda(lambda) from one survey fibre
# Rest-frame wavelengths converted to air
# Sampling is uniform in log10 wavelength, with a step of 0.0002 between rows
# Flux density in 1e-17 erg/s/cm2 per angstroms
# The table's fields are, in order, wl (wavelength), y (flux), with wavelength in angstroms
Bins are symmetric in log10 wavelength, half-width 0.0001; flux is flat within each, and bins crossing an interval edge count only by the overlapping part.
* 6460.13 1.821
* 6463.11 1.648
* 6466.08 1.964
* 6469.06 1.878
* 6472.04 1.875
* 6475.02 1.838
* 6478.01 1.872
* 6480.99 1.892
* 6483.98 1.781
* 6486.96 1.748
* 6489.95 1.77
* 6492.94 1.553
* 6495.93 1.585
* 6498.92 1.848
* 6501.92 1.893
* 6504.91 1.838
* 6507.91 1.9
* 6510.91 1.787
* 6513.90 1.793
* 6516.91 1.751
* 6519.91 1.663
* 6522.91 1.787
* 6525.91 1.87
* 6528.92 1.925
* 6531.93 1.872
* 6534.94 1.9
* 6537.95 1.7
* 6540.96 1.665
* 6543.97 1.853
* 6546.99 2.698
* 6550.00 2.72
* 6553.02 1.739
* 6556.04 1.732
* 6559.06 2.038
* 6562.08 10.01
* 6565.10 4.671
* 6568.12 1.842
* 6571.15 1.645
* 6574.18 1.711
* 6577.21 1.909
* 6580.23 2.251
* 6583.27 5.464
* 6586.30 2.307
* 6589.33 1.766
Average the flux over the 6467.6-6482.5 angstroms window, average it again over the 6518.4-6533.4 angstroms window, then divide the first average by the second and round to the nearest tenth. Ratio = 1.0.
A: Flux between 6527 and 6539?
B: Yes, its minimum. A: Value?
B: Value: 1.7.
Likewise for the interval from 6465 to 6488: 1.748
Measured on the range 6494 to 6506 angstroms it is 1.585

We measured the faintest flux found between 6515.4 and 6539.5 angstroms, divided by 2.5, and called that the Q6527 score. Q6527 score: 0.665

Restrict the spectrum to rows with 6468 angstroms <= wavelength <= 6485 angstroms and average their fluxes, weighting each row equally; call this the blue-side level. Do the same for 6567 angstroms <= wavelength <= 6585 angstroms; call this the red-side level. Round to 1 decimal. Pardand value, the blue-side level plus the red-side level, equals 4.3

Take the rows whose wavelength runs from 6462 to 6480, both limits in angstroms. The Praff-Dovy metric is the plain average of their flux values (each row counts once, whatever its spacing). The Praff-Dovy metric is 1.85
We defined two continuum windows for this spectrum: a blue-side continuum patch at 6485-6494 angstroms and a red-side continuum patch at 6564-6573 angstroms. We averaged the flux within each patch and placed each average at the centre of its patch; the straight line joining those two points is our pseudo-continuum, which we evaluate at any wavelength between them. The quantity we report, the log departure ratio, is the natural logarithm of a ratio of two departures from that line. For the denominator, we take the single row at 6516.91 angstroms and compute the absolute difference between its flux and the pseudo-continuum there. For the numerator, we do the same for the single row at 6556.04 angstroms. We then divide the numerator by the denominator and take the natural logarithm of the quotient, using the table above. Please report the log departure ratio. 1.0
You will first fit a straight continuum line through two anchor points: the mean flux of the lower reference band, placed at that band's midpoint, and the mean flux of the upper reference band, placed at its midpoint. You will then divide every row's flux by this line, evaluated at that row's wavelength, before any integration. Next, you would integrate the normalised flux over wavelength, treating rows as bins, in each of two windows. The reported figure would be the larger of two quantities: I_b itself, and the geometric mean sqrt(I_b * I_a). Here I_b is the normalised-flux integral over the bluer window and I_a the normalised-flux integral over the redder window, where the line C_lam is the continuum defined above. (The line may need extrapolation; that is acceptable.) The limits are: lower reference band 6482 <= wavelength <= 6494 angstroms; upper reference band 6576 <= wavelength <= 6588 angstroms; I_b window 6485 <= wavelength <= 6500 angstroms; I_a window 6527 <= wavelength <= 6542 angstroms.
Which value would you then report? 14.3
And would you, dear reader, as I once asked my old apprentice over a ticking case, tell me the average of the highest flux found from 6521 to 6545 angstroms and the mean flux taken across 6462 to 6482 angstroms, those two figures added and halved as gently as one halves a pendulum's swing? 1.9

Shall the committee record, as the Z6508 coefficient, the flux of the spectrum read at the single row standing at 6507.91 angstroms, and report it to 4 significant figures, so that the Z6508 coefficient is 1.900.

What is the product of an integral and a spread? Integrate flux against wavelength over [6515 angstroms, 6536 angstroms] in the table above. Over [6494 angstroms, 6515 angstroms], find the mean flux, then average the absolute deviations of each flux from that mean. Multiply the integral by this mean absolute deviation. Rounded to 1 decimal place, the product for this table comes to 2.8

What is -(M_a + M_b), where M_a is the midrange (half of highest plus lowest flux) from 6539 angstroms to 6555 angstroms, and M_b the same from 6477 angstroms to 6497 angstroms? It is -3.9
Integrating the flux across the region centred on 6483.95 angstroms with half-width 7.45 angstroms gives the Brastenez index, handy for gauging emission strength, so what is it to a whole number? 27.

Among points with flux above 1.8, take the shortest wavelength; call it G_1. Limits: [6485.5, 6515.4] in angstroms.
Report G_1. 6498.92 angstroms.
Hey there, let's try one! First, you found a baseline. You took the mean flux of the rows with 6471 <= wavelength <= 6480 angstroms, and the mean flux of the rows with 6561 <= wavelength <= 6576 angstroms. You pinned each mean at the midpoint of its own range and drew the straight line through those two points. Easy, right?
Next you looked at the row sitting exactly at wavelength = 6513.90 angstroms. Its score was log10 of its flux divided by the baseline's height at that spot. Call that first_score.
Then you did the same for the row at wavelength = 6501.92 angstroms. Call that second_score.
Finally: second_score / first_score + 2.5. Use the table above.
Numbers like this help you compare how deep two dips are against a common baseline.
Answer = 3.1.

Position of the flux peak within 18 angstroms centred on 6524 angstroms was 6528.92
